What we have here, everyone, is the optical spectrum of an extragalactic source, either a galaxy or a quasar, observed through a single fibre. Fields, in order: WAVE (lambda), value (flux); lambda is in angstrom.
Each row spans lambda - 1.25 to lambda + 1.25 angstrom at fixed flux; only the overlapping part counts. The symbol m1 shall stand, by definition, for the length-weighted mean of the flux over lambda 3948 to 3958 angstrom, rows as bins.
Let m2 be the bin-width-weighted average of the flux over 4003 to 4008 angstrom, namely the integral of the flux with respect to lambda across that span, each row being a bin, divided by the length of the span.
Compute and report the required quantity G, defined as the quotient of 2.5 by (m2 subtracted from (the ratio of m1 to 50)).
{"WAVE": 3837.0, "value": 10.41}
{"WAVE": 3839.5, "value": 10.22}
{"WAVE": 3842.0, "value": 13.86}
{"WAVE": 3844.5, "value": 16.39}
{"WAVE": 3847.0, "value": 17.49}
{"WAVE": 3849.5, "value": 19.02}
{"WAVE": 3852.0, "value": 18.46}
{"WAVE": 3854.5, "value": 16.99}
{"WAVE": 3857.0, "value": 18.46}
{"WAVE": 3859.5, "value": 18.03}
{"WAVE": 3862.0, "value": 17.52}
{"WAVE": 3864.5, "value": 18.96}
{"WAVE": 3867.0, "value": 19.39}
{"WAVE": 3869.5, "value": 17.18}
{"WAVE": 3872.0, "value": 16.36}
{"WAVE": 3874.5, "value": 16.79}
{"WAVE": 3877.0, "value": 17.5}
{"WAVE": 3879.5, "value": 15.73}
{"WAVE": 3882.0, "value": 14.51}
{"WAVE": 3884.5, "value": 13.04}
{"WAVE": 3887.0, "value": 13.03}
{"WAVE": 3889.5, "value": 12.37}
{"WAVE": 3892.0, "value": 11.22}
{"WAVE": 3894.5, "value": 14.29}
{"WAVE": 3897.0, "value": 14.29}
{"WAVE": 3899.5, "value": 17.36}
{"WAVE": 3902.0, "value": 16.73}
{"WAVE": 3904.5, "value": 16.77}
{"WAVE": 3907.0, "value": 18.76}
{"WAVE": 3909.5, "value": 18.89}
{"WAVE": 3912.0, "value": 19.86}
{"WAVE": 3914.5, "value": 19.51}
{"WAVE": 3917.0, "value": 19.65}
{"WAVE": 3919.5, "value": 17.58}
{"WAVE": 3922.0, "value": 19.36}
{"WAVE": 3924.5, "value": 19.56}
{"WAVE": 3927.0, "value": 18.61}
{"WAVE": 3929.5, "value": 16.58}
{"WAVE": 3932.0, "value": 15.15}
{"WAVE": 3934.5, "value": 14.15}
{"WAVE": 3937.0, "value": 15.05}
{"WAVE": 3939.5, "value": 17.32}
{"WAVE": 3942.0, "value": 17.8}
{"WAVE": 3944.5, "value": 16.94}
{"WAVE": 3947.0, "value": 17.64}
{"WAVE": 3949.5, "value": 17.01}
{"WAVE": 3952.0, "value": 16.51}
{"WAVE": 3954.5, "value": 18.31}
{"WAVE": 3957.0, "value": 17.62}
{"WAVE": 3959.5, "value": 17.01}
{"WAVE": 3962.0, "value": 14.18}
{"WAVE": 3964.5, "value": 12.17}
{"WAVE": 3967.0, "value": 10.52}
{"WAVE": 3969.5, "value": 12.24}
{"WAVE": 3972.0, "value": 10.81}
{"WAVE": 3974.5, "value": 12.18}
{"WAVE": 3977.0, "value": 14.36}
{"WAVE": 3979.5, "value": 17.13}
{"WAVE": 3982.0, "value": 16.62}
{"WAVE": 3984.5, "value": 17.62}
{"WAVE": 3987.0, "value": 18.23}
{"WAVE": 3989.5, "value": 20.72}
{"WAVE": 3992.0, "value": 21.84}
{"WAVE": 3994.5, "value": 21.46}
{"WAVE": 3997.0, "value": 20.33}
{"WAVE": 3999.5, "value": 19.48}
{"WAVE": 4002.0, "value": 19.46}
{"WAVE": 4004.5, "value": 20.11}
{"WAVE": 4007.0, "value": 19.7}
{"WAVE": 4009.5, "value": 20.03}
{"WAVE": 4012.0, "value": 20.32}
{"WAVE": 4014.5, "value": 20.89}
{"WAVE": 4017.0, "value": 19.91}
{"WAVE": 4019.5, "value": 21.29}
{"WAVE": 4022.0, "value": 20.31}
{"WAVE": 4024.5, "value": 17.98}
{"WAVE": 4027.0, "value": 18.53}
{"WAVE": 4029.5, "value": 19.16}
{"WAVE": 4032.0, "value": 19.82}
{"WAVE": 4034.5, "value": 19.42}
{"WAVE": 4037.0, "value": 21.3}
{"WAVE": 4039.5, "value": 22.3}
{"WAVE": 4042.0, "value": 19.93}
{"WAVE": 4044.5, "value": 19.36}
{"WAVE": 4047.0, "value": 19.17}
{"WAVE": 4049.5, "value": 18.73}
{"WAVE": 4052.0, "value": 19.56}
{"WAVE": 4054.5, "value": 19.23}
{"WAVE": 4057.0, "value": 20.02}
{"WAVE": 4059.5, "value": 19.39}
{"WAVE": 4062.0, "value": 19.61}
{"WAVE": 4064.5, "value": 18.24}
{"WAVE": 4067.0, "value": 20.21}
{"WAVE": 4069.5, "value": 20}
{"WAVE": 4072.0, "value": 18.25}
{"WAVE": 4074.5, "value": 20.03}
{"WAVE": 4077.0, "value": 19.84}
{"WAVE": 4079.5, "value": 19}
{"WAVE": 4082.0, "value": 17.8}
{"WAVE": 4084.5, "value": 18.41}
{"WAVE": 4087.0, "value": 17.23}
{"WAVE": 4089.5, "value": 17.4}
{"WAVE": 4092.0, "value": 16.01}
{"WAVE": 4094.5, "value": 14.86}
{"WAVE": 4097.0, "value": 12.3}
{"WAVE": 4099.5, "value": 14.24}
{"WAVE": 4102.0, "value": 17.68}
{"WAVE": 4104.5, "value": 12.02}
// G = -0.128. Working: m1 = 17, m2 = 19.9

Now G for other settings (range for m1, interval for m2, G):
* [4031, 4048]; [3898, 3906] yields -0.151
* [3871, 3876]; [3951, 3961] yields -0.147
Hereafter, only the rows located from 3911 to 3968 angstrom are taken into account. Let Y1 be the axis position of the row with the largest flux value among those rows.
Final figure 3912.0 angstrom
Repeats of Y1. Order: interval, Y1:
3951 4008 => 3992.0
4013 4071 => 4039.5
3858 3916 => 3912.0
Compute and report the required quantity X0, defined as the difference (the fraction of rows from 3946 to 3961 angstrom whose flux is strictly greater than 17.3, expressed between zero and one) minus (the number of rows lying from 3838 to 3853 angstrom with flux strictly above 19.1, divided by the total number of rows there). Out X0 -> 0.5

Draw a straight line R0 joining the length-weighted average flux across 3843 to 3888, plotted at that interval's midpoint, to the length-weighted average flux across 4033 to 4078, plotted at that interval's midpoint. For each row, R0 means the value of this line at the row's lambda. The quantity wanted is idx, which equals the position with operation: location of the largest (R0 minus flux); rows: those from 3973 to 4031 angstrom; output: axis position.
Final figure 3974.5 angstrom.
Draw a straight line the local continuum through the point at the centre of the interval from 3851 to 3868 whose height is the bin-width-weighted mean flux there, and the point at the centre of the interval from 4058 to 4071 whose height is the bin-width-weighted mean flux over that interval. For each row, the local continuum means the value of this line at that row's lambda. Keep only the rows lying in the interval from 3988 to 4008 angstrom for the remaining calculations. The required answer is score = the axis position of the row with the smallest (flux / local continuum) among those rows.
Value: 4002.0 angstrom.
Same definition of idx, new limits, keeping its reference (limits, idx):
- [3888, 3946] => 3892.0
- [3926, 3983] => 3967.0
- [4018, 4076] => 4072.0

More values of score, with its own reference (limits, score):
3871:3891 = 3889.5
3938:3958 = 3952.0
